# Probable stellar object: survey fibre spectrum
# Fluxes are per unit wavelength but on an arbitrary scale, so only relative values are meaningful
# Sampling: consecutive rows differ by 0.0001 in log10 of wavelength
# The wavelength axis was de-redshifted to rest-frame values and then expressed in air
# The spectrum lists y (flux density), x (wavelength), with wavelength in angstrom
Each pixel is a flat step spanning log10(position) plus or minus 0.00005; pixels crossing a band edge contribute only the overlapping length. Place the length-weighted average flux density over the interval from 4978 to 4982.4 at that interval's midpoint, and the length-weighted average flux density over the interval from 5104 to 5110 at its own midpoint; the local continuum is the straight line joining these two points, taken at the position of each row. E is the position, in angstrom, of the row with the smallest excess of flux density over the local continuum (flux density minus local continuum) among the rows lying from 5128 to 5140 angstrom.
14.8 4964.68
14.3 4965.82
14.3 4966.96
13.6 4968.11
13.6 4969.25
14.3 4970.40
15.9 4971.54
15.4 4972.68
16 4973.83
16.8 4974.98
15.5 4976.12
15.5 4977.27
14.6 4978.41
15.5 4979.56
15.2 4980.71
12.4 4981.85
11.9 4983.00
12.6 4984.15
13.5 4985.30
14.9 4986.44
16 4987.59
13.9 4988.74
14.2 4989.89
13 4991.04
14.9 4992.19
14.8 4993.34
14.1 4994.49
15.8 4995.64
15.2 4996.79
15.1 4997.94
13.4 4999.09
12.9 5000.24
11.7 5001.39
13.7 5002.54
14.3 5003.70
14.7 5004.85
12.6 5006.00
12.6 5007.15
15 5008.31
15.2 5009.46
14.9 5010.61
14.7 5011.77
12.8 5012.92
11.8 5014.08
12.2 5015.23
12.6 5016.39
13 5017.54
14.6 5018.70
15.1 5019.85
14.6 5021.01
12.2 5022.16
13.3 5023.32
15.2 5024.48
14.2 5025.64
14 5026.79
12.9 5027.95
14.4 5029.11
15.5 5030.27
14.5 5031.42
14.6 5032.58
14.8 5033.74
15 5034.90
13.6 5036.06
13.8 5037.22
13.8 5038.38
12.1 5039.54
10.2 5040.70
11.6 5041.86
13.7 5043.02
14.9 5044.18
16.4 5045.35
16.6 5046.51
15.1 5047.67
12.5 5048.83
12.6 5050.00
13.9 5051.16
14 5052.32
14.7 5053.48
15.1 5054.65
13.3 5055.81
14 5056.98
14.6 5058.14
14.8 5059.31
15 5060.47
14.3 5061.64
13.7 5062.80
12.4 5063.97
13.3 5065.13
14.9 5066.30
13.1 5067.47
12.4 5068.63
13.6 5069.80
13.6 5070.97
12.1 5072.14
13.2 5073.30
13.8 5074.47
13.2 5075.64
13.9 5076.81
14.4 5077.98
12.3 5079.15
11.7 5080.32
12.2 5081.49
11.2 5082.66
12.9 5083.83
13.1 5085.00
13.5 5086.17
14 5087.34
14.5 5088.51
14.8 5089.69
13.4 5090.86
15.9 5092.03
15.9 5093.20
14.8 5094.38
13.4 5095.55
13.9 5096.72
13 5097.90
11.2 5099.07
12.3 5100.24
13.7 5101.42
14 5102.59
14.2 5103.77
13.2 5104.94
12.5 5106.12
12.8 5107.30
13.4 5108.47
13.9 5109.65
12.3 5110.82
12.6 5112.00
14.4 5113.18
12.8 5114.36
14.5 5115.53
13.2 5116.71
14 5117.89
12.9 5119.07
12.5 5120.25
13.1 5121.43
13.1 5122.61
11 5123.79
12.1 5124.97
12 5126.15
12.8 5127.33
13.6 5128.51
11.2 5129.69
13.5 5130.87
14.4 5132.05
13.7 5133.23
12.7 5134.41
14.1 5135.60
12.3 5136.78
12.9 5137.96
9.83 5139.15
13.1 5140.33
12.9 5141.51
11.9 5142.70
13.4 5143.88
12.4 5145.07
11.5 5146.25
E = 5139.15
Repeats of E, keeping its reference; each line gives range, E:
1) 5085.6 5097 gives 5090.86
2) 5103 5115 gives 5110.82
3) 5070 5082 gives 5080.32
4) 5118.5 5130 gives 5123.79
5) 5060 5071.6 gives 5063.97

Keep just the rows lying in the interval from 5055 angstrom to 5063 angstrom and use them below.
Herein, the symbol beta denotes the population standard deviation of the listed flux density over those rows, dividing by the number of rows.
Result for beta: 0.57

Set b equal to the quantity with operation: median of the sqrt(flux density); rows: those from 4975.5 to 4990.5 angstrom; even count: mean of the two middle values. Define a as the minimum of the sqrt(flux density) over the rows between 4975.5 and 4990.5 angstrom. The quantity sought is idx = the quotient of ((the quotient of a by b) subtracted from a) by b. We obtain 0.667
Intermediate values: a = 3.45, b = 3.82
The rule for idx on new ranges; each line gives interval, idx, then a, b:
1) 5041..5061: 0.658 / 3.41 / 3.82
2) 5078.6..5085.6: 0.683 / 3.35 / 3.50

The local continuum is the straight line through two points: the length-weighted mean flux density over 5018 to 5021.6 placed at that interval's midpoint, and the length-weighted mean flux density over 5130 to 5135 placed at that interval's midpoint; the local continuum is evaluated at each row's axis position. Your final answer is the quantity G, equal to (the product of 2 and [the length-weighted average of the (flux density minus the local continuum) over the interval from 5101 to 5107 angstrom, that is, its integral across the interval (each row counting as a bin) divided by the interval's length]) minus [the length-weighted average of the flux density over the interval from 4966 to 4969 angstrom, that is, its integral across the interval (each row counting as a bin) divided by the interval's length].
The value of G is -14.6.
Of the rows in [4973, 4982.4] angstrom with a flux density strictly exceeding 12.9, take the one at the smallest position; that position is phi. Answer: 4973.83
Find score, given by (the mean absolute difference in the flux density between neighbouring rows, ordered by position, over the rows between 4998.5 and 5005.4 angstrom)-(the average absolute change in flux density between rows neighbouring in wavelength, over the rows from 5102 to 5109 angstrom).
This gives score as 0.38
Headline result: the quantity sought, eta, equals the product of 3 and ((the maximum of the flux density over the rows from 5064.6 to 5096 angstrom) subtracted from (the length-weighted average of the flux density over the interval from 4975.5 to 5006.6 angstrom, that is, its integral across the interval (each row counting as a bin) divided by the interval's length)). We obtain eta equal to -5.2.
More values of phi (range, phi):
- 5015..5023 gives 5017.54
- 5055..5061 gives 5055.81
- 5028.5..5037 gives 5029.11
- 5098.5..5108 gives 5101.42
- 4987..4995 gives 4987.59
